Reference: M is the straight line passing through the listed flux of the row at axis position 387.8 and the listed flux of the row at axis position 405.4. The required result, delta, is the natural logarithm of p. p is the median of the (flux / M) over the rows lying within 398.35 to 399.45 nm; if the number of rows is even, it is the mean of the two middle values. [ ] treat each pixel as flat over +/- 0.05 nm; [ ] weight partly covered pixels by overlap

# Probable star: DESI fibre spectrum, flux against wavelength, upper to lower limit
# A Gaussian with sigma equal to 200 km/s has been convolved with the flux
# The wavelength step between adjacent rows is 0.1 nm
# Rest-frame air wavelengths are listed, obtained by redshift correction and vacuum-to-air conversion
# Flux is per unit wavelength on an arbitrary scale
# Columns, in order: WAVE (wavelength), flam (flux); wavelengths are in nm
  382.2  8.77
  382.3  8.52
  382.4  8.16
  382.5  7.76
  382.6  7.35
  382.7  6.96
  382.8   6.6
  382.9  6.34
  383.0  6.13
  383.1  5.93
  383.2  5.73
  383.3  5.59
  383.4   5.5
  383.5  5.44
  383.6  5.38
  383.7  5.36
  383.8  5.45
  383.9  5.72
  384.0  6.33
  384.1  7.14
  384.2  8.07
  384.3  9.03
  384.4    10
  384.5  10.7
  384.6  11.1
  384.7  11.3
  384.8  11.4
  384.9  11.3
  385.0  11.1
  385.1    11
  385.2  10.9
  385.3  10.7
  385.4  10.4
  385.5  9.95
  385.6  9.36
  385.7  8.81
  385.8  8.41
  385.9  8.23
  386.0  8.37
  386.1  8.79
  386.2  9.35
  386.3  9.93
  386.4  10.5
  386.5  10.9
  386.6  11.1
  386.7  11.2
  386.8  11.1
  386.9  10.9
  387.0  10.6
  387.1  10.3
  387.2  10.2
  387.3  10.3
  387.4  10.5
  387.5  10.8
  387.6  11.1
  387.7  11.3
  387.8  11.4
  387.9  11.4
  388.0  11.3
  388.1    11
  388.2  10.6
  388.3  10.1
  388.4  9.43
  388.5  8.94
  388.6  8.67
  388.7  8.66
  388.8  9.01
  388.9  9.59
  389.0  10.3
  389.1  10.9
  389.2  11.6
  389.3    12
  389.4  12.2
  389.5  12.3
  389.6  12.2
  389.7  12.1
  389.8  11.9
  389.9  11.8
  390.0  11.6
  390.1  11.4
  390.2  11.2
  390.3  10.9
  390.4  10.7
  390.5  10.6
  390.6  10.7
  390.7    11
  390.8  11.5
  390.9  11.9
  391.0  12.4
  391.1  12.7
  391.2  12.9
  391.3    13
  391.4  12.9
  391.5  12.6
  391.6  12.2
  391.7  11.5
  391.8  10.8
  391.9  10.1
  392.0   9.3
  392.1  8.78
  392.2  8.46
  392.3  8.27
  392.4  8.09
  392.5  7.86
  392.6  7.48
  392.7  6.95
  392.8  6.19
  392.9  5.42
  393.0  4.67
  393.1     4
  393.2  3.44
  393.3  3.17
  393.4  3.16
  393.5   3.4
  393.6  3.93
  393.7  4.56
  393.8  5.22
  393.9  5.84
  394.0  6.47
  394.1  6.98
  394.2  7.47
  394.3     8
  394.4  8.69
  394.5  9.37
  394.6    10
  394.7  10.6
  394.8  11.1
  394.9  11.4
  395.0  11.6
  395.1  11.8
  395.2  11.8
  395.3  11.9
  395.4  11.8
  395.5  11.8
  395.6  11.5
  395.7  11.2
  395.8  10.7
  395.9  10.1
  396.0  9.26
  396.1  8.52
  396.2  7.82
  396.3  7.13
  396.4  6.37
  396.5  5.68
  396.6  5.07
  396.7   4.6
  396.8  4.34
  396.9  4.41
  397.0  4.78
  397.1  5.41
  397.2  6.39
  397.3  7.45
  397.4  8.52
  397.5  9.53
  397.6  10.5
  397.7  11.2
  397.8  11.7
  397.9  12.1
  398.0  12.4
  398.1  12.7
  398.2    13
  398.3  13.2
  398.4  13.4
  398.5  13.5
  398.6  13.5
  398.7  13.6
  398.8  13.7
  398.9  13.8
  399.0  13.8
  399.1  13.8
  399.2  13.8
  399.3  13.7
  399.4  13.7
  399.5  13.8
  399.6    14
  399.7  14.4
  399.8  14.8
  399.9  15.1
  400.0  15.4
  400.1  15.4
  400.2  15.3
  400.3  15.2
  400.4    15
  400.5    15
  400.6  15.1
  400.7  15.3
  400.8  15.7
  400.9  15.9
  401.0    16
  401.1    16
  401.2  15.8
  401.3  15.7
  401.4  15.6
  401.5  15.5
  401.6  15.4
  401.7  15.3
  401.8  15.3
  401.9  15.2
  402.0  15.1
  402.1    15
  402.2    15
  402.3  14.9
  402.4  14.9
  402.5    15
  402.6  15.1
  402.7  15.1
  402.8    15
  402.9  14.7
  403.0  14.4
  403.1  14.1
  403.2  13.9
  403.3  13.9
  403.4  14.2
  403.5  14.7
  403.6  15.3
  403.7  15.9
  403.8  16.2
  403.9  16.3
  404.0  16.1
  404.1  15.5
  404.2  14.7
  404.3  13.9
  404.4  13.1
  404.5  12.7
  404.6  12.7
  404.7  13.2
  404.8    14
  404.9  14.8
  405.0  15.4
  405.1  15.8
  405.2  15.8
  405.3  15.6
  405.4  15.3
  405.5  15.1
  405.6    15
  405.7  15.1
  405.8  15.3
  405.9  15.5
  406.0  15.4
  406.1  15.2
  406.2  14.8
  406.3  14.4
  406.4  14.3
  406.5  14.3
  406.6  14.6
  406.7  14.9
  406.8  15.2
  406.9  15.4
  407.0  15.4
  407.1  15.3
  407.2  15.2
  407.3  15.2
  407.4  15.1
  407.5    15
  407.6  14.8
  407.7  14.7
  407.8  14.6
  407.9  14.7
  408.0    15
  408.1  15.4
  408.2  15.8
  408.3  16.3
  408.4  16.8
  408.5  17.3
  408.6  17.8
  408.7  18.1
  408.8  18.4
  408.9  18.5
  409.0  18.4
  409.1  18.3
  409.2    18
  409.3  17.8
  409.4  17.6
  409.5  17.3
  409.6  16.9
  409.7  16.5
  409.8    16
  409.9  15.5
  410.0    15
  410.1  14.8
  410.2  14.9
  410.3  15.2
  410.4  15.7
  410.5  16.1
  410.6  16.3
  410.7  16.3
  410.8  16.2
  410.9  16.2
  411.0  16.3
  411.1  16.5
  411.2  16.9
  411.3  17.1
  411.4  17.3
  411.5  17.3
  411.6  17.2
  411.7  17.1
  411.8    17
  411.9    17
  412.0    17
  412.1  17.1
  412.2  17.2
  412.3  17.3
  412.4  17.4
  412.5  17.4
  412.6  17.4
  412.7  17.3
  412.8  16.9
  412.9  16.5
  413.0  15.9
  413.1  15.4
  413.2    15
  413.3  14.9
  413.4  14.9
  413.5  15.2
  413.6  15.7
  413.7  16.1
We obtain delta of -0.02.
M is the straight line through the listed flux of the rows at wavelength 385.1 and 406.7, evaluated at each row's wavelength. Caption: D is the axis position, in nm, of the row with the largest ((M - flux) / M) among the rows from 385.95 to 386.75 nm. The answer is 386.0 nm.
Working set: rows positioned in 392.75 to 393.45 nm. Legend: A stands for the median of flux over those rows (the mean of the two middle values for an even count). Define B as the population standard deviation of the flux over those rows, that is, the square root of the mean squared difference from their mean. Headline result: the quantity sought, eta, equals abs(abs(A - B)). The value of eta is 3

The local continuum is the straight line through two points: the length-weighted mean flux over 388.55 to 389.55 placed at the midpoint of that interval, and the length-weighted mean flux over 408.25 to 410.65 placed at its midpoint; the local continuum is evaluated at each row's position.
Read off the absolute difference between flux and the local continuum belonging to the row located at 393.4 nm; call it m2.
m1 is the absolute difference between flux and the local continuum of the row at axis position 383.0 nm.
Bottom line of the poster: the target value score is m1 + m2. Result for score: 11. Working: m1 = 2.5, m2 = 8.7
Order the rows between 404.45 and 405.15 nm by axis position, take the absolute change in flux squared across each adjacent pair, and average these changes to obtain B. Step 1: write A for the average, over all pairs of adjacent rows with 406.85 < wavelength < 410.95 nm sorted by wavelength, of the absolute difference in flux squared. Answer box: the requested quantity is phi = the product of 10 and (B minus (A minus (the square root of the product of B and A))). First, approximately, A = 8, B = 15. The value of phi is 175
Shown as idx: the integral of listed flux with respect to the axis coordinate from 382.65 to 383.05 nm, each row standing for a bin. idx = 2.6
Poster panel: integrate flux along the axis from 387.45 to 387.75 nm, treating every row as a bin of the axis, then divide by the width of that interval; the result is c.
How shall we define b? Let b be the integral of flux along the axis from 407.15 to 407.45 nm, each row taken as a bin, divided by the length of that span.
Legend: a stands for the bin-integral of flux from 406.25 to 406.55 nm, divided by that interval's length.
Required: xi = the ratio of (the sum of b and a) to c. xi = 2.7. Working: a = 14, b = 15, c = 11.1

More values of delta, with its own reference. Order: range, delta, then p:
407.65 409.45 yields 0.08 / 1.08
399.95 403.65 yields 0.05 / 1.06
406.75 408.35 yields -0.03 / 0.97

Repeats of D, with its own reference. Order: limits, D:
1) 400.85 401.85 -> 401.8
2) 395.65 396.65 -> 396.6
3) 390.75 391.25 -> 390.8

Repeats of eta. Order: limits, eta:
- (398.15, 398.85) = 13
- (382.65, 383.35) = 6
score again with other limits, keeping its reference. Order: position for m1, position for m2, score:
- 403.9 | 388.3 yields 1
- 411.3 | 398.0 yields 1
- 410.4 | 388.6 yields 3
